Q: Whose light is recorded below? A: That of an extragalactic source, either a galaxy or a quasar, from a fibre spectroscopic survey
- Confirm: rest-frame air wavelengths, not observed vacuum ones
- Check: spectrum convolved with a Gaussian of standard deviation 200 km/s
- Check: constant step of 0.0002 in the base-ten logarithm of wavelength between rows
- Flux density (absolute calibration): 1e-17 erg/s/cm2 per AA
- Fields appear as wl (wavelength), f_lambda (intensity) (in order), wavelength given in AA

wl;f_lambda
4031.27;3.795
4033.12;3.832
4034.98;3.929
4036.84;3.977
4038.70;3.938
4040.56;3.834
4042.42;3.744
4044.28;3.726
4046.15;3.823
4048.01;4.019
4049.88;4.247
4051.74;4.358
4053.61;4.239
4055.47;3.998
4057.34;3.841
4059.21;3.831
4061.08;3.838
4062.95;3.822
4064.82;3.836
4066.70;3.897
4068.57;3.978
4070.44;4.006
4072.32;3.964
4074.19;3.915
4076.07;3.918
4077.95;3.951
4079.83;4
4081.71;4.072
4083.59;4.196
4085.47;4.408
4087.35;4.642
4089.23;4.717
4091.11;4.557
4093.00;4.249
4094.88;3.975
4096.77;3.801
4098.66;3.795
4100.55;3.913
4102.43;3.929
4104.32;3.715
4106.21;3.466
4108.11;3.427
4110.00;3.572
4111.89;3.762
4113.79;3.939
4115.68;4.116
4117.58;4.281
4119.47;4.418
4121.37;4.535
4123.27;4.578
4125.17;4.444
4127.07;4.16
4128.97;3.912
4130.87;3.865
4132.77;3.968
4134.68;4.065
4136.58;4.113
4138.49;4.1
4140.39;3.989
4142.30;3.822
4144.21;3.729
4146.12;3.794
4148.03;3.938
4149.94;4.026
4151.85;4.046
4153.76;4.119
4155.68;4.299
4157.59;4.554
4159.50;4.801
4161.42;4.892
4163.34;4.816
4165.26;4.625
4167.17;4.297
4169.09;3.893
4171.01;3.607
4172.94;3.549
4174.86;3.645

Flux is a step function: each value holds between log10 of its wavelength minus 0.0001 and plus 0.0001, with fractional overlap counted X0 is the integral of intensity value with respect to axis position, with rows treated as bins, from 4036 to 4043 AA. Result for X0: 27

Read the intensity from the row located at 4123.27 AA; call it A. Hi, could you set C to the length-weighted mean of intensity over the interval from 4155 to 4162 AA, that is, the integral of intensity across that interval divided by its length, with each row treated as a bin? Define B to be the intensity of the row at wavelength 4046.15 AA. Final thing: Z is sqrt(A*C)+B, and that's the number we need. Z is 8.43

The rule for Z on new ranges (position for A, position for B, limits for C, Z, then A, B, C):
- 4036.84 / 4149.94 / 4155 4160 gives 8.28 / 3.977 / 4.026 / 4.55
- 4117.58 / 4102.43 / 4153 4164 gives 8.36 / 4.281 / 3.929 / 4.58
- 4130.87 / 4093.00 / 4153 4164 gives 8.46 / 3.865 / 4.249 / 4.58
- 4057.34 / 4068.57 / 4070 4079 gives 7.87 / 3.841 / 3.978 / 3.95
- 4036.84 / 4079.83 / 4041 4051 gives 7.95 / 3.977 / 4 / 3.92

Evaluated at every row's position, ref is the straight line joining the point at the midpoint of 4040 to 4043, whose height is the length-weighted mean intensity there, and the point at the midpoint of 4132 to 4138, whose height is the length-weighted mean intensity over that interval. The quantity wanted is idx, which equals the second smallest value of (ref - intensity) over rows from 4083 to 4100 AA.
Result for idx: -0.72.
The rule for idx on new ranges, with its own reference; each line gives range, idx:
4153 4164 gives -0.69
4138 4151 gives 0.07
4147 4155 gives 0.05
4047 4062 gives -0.43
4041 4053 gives -0.43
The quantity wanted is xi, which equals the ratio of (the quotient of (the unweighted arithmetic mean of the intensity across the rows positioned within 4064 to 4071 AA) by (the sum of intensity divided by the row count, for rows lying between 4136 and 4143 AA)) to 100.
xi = 0.0098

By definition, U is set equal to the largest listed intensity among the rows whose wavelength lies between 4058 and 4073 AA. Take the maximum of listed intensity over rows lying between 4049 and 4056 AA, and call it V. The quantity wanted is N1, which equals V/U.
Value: 1.09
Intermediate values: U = 4.006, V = 4.358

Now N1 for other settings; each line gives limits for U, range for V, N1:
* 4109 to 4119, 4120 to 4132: 1.07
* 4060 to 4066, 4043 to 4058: 1.14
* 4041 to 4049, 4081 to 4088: 1.16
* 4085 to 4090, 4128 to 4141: 0.87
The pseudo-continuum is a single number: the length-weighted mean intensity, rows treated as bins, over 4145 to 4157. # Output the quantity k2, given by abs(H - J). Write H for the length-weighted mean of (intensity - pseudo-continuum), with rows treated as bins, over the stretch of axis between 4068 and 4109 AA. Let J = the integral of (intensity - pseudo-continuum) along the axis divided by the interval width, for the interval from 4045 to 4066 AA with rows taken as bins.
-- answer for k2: 0.05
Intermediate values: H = -0.02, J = -0.07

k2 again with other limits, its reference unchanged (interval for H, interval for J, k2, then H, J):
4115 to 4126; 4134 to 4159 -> 0.34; 0.35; 0.01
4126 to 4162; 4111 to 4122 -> 0.06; 0.06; 0.12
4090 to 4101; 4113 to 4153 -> 0.02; 0.02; 0.04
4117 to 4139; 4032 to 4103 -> 0.18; 0.15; -0.03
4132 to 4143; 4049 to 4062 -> 0.04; -0.03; 0.00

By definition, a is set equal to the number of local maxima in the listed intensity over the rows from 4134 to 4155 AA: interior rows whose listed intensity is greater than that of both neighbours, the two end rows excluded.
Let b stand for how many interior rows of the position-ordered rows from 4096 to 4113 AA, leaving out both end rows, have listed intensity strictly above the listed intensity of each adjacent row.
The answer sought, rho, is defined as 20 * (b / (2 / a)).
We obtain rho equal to 10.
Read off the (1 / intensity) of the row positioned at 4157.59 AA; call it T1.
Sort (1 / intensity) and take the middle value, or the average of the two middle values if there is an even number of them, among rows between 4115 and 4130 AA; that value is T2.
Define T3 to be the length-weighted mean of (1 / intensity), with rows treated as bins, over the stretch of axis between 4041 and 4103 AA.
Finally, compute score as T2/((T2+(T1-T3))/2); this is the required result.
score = 2.3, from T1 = 0.220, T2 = 0.230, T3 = 0.249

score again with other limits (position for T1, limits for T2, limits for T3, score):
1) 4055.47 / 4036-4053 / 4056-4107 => 2.0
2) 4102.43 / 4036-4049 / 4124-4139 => 1.9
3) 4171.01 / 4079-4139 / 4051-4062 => 1.8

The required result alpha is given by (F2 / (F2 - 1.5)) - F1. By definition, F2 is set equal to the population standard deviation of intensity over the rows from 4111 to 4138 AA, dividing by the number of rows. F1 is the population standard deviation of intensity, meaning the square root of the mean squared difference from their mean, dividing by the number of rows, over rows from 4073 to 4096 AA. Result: -0.484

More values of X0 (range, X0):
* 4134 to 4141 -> 29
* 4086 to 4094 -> 36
